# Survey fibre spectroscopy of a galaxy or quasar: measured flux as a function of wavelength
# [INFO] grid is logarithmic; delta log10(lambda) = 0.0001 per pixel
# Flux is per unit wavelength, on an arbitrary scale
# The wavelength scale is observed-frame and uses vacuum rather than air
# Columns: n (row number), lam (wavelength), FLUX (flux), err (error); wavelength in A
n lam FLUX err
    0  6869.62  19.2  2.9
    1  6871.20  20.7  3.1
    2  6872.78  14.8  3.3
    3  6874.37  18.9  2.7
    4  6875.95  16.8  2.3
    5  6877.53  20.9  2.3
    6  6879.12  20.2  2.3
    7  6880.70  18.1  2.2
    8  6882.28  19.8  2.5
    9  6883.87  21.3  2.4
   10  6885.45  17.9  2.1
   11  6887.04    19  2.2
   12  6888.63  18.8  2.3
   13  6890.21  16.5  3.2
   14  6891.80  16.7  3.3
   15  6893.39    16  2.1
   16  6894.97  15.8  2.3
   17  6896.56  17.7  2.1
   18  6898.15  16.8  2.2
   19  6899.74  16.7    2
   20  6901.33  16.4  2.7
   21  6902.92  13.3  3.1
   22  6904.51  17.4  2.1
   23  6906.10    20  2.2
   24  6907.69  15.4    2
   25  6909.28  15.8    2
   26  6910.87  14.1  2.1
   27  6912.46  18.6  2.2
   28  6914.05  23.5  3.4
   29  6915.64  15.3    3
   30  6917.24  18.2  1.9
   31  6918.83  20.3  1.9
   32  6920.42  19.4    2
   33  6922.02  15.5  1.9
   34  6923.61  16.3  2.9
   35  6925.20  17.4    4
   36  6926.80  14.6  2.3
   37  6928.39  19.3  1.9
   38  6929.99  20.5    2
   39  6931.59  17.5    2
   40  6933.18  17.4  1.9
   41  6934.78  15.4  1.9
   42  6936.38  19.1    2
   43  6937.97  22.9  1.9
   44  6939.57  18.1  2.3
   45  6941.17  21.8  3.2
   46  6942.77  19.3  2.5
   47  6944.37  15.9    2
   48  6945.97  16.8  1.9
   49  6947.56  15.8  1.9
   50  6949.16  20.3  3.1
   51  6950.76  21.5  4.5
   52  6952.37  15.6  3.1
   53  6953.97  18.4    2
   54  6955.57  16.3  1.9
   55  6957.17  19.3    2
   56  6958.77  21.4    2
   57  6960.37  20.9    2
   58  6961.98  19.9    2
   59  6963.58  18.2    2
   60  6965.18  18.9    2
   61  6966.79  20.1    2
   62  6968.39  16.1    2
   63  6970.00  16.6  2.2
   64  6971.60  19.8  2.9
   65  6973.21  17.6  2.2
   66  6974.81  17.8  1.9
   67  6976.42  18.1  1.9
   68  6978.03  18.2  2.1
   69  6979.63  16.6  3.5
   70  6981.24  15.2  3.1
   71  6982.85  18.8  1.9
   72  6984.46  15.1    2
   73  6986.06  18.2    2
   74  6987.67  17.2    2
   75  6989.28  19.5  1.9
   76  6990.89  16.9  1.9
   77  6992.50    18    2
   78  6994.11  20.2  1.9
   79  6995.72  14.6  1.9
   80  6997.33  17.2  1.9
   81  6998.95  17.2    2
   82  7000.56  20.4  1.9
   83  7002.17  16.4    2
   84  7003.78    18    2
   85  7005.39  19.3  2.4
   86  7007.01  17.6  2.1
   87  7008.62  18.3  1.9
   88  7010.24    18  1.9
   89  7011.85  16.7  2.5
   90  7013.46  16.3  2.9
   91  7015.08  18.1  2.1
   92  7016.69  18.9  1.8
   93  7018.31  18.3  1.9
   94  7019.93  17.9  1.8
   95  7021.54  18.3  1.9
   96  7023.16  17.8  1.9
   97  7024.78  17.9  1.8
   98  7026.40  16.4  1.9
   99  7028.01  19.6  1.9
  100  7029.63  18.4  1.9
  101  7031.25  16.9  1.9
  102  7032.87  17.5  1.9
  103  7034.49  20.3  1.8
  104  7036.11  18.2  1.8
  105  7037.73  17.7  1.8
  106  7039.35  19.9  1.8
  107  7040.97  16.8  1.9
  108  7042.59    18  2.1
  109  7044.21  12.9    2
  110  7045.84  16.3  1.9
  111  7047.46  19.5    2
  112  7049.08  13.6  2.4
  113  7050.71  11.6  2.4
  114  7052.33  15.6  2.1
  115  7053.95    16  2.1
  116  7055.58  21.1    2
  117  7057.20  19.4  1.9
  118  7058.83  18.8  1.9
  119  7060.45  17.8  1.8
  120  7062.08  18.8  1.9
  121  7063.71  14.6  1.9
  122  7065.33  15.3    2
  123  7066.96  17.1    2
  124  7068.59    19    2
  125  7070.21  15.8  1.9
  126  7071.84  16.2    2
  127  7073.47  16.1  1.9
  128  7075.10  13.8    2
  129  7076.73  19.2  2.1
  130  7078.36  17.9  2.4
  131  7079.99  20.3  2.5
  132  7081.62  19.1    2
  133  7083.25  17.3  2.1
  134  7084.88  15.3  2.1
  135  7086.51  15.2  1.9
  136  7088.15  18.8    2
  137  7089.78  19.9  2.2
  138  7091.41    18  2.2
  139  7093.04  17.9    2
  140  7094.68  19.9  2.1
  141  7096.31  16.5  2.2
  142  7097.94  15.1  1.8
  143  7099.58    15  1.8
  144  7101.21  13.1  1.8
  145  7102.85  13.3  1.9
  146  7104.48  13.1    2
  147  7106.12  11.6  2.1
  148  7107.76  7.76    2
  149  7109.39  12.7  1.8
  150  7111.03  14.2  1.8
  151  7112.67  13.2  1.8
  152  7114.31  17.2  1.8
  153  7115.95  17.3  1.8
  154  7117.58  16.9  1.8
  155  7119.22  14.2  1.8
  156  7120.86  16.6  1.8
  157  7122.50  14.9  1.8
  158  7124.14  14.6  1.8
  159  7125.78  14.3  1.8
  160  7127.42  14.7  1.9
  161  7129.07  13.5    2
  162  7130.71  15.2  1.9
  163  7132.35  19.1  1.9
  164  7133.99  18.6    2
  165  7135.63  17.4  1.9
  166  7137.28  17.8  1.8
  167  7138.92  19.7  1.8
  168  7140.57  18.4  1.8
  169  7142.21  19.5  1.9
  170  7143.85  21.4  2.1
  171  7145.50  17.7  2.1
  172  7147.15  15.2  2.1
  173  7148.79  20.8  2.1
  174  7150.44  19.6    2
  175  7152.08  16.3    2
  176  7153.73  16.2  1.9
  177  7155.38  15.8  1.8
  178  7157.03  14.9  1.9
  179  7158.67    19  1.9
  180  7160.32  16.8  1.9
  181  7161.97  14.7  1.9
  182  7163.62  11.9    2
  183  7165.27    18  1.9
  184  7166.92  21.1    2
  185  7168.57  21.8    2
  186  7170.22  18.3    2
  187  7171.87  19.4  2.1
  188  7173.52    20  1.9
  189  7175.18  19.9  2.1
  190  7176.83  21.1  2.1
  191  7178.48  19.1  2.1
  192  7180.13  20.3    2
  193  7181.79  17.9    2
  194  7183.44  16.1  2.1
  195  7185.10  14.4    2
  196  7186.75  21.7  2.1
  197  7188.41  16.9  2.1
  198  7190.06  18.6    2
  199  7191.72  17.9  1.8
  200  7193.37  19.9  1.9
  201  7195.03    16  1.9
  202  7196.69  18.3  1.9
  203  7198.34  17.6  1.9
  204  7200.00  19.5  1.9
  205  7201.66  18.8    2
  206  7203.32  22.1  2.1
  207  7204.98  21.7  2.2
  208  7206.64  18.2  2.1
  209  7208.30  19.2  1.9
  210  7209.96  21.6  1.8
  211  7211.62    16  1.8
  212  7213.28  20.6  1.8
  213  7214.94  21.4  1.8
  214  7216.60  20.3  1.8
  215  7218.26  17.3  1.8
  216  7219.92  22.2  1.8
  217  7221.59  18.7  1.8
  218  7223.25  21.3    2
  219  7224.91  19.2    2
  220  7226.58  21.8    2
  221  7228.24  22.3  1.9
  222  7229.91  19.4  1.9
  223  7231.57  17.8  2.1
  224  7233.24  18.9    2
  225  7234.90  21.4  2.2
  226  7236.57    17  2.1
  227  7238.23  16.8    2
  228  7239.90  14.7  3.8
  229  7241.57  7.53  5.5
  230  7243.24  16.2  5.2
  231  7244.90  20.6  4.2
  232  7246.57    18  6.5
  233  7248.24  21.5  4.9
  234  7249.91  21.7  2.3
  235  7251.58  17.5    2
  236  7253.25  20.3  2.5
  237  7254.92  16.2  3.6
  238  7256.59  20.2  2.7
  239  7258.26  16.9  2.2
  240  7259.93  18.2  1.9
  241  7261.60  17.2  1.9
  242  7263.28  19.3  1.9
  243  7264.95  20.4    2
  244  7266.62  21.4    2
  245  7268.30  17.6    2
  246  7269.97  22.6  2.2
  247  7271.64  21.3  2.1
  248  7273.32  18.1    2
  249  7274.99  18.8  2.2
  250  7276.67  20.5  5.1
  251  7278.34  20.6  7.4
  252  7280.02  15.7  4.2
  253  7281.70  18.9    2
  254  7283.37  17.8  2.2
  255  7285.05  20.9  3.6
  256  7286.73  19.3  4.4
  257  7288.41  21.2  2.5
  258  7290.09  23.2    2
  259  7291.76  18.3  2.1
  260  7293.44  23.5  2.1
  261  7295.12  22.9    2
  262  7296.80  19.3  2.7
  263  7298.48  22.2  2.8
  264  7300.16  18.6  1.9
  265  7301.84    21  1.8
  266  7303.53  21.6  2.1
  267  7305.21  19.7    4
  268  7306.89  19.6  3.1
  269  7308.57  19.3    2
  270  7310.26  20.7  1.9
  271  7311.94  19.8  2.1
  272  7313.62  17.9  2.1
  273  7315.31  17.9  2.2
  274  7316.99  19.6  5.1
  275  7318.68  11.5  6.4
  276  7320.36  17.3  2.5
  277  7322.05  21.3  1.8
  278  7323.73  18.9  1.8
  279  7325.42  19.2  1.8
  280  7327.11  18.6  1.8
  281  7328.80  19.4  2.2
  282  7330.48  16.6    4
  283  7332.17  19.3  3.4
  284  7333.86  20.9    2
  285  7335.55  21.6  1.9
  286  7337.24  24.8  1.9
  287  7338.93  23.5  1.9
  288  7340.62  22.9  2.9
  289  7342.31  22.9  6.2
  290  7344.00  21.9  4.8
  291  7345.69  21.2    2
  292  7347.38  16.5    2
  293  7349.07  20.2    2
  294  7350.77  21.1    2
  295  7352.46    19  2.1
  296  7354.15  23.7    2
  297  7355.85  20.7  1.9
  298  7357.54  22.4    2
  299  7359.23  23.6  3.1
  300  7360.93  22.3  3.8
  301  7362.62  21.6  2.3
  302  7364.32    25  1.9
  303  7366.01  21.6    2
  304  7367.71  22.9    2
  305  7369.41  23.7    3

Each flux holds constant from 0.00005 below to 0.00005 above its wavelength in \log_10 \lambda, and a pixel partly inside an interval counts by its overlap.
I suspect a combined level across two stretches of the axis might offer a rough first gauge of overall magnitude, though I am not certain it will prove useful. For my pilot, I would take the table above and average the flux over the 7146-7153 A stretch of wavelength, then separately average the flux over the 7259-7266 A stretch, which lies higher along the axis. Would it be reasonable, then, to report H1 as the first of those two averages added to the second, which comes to 36.8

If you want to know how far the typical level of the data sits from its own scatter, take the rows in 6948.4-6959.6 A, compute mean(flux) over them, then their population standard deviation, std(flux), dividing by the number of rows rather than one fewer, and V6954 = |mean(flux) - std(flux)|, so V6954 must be 16.8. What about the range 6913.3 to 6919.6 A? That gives 16.3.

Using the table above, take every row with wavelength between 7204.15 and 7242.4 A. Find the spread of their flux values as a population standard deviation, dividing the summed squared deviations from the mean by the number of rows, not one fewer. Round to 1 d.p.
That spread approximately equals 3.2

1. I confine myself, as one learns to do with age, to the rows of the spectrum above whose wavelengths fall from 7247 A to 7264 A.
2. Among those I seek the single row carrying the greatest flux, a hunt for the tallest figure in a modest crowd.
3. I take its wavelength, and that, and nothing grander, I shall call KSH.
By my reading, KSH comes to 7249.91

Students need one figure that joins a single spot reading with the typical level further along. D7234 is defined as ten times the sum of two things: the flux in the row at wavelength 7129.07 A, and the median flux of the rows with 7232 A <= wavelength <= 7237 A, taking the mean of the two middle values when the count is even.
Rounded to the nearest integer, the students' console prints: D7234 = 324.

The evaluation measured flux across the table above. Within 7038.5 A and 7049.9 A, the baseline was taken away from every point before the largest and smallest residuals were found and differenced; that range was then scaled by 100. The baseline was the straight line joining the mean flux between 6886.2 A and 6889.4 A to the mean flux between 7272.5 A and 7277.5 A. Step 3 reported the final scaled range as 700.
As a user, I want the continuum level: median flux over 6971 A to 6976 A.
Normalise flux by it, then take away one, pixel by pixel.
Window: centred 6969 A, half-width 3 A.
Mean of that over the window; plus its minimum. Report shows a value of -0.08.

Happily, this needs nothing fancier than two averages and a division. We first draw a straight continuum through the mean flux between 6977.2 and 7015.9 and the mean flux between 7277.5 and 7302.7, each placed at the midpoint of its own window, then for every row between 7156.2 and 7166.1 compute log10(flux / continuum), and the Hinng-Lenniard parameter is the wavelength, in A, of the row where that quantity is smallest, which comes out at 7163.62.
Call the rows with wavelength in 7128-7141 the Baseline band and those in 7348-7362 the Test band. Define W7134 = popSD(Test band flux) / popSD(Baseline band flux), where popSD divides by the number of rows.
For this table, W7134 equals 0.79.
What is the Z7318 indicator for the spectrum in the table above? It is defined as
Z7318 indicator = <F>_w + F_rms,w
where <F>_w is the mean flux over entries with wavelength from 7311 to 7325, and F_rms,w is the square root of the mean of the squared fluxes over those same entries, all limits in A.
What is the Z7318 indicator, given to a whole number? 36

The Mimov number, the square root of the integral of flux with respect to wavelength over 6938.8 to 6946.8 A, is 12.1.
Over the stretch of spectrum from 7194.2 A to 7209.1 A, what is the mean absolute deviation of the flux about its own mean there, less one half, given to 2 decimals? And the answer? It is 0.90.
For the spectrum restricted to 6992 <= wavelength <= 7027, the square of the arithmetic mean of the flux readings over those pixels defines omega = 317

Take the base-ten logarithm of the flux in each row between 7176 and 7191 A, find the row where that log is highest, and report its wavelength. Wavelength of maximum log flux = 7186.75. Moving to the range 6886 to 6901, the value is 6887.04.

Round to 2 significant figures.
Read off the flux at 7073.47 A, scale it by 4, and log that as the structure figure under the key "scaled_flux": 64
